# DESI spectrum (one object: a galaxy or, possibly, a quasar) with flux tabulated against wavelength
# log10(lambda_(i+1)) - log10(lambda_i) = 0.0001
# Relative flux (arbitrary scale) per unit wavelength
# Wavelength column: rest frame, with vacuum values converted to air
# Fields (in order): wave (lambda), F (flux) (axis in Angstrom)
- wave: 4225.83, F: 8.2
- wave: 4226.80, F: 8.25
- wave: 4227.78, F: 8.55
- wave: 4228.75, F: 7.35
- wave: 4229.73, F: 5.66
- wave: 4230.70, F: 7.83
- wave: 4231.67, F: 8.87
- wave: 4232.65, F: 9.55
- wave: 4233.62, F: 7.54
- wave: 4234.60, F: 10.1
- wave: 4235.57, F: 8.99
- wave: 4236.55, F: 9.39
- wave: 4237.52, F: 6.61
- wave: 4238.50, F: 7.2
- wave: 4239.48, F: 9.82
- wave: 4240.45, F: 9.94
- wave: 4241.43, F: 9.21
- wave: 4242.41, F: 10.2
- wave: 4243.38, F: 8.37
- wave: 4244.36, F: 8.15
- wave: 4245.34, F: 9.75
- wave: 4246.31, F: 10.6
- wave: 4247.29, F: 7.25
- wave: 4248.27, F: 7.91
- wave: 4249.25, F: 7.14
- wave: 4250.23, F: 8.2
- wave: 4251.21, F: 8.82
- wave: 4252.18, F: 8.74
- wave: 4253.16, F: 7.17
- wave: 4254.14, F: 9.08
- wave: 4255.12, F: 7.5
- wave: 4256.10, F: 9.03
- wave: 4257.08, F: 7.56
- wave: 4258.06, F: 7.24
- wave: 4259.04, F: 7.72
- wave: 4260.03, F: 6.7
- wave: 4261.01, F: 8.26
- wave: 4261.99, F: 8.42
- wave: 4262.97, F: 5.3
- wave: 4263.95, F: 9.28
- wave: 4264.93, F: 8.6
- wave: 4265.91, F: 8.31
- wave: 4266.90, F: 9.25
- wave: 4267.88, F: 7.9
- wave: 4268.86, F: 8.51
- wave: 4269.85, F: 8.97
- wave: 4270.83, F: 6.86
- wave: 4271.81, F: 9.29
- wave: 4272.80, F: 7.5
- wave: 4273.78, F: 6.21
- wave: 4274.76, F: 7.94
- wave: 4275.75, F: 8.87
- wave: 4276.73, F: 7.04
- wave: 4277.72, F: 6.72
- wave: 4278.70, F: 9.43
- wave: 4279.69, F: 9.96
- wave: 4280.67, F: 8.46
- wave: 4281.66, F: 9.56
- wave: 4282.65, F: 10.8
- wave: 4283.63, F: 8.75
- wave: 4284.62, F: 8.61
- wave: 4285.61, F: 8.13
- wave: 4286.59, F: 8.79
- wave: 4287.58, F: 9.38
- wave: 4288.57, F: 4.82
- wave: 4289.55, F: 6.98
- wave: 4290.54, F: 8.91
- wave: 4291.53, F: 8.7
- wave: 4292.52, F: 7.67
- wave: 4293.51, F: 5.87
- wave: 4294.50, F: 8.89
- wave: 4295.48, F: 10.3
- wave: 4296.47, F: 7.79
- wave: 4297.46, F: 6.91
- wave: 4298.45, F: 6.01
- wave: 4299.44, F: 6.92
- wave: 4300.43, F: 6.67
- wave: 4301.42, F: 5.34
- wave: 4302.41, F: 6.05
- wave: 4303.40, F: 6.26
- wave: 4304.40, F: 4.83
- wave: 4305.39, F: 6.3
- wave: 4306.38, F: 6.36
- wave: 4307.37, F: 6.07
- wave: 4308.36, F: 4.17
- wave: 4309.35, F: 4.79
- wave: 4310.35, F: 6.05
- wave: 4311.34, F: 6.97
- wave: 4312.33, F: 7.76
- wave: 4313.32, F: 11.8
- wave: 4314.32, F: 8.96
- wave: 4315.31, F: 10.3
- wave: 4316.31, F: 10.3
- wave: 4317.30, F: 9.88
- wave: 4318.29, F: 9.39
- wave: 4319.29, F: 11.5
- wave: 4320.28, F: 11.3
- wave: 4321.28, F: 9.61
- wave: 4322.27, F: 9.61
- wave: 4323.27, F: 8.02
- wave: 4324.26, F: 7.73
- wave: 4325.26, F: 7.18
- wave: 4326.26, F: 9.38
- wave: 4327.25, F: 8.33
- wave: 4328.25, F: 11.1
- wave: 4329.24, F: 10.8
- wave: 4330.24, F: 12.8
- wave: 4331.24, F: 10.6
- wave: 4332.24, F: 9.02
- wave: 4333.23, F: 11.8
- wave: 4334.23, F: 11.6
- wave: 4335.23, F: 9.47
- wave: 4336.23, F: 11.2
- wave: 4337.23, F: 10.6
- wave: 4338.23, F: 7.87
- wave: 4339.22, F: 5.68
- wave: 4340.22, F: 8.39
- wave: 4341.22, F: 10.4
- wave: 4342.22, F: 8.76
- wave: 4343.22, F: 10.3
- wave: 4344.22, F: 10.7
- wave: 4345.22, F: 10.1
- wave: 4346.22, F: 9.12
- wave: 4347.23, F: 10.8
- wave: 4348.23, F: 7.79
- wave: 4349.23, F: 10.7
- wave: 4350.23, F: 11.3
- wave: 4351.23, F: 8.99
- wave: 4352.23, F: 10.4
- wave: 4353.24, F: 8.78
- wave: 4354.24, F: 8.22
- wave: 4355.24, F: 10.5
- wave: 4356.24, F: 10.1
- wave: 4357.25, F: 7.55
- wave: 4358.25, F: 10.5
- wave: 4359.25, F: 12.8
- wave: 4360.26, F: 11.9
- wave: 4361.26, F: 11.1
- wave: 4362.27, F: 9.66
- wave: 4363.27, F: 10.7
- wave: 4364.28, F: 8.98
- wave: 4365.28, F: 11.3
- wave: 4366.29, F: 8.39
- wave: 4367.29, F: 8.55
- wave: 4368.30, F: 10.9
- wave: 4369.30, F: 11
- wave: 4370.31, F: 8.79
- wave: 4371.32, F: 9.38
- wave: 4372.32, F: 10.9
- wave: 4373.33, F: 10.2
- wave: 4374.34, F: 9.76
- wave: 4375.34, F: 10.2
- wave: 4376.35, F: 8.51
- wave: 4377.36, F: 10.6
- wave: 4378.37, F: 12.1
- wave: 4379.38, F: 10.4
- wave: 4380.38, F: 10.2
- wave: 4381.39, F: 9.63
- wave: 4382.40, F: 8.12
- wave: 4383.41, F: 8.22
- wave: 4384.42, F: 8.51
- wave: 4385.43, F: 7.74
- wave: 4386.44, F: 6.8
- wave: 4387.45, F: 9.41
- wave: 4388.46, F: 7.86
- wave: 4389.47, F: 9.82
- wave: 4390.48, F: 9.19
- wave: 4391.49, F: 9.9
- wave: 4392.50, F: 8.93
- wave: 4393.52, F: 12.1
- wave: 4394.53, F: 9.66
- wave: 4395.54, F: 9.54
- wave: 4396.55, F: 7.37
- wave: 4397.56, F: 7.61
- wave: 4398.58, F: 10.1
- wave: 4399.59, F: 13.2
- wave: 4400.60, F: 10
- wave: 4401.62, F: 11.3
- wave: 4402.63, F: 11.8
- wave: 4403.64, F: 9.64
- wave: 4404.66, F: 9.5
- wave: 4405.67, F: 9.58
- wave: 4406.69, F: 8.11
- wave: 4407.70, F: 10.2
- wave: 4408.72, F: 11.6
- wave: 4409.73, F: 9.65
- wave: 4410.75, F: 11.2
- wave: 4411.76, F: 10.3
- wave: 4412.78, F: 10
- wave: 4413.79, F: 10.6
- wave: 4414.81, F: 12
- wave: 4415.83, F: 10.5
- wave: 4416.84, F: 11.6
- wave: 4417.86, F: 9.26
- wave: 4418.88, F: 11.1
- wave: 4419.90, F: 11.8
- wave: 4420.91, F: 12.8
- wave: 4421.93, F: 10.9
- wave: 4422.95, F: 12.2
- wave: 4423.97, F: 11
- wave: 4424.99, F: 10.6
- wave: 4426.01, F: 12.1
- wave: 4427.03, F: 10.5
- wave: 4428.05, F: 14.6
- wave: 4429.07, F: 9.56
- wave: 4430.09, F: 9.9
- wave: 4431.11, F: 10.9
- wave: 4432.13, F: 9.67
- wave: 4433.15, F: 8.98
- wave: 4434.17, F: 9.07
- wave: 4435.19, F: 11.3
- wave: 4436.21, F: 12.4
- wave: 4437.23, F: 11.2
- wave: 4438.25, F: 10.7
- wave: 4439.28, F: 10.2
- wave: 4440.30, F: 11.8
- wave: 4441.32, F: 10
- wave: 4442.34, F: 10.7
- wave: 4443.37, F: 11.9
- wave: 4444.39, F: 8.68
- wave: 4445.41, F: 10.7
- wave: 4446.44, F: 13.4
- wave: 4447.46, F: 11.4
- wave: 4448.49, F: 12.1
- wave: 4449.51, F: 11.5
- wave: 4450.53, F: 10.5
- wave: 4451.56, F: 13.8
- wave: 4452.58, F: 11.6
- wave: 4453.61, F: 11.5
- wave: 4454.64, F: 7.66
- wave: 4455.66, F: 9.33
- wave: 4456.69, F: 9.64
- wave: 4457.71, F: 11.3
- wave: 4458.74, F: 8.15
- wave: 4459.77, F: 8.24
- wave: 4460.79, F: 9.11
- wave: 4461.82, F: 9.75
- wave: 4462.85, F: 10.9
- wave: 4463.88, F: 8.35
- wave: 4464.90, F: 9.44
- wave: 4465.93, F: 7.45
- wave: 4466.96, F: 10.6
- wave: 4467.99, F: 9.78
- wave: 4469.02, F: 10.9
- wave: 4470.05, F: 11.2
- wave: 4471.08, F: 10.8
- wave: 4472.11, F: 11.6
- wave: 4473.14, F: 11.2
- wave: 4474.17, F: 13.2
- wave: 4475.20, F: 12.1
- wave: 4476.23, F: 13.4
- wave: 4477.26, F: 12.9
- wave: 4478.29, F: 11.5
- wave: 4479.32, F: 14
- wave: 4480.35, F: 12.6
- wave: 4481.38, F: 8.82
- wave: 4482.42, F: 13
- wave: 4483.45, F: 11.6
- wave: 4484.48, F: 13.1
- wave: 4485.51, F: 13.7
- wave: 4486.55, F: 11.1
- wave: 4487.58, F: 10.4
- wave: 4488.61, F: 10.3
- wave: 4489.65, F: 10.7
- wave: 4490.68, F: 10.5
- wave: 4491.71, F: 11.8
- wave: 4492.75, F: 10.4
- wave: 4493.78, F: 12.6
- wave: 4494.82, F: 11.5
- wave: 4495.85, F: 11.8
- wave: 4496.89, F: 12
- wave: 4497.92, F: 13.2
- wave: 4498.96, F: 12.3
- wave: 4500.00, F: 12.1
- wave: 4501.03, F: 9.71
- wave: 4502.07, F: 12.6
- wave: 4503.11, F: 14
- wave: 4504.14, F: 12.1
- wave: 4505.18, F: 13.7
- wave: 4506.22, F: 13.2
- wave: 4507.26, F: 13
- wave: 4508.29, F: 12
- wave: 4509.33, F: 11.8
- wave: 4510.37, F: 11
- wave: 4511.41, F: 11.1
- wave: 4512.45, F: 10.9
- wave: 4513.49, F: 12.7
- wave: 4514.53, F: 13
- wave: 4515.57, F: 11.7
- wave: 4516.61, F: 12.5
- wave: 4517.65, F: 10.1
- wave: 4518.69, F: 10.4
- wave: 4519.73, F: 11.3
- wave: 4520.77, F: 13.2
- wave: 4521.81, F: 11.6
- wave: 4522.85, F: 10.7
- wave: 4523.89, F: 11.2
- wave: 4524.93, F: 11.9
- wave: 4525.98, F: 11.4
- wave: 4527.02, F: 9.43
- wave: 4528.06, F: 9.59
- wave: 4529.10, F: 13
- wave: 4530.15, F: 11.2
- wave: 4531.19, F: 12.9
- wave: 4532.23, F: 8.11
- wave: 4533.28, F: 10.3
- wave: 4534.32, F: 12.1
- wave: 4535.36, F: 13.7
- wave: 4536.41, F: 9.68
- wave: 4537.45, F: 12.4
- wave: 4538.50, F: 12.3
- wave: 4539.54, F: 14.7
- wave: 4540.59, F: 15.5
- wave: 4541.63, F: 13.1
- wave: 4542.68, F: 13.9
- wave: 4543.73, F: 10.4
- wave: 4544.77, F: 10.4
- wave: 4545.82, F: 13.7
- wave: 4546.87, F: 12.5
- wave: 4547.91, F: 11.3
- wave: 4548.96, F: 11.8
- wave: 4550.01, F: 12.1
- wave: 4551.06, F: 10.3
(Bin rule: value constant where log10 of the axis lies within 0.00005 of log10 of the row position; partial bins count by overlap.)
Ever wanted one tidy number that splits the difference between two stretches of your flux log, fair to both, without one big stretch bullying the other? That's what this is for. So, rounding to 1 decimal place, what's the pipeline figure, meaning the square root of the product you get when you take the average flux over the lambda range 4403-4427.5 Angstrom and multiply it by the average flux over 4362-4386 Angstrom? 10.2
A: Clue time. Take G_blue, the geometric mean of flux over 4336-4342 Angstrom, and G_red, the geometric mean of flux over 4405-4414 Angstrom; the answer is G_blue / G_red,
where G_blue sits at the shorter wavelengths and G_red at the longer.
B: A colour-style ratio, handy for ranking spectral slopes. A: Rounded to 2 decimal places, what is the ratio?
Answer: 0.87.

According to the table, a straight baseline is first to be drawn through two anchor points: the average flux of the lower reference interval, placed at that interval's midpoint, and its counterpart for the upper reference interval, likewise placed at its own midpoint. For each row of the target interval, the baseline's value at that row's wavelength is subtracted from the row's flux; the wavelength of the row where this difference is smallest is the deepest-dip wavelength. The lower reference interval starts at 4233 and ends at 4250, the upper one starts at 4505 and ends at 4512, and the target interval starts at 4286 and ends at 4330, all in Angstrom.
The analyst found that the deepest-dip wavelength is 4308.36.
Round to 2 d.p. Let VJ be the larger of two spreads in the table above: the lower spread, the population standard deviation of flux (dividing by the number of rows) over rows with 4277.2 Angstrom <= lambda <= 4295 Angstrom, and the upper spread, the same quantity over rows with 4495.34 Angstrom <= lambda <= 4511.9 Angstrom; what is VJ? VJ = 1.44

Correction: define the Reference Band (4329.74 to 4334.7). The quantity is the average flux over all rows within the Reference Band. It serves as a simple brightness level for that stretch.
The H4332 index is 11.2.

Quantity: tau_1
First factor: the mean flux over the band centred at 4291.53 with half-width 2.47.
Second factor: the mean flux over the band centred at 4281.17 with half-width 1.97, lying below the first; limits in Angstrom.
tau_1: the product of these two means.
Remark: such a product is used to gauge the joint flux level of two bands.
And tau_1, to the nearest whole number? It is 74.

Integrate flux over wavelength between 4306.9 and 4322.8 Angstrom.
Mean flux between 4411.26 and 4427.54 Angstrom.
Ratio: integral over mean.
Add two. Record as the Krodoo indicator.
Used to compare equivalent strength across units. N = 14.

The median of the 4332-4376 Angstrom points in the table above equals 10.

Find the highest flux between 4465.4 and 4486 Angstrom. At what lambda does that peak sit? 4479.32 Angstrom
